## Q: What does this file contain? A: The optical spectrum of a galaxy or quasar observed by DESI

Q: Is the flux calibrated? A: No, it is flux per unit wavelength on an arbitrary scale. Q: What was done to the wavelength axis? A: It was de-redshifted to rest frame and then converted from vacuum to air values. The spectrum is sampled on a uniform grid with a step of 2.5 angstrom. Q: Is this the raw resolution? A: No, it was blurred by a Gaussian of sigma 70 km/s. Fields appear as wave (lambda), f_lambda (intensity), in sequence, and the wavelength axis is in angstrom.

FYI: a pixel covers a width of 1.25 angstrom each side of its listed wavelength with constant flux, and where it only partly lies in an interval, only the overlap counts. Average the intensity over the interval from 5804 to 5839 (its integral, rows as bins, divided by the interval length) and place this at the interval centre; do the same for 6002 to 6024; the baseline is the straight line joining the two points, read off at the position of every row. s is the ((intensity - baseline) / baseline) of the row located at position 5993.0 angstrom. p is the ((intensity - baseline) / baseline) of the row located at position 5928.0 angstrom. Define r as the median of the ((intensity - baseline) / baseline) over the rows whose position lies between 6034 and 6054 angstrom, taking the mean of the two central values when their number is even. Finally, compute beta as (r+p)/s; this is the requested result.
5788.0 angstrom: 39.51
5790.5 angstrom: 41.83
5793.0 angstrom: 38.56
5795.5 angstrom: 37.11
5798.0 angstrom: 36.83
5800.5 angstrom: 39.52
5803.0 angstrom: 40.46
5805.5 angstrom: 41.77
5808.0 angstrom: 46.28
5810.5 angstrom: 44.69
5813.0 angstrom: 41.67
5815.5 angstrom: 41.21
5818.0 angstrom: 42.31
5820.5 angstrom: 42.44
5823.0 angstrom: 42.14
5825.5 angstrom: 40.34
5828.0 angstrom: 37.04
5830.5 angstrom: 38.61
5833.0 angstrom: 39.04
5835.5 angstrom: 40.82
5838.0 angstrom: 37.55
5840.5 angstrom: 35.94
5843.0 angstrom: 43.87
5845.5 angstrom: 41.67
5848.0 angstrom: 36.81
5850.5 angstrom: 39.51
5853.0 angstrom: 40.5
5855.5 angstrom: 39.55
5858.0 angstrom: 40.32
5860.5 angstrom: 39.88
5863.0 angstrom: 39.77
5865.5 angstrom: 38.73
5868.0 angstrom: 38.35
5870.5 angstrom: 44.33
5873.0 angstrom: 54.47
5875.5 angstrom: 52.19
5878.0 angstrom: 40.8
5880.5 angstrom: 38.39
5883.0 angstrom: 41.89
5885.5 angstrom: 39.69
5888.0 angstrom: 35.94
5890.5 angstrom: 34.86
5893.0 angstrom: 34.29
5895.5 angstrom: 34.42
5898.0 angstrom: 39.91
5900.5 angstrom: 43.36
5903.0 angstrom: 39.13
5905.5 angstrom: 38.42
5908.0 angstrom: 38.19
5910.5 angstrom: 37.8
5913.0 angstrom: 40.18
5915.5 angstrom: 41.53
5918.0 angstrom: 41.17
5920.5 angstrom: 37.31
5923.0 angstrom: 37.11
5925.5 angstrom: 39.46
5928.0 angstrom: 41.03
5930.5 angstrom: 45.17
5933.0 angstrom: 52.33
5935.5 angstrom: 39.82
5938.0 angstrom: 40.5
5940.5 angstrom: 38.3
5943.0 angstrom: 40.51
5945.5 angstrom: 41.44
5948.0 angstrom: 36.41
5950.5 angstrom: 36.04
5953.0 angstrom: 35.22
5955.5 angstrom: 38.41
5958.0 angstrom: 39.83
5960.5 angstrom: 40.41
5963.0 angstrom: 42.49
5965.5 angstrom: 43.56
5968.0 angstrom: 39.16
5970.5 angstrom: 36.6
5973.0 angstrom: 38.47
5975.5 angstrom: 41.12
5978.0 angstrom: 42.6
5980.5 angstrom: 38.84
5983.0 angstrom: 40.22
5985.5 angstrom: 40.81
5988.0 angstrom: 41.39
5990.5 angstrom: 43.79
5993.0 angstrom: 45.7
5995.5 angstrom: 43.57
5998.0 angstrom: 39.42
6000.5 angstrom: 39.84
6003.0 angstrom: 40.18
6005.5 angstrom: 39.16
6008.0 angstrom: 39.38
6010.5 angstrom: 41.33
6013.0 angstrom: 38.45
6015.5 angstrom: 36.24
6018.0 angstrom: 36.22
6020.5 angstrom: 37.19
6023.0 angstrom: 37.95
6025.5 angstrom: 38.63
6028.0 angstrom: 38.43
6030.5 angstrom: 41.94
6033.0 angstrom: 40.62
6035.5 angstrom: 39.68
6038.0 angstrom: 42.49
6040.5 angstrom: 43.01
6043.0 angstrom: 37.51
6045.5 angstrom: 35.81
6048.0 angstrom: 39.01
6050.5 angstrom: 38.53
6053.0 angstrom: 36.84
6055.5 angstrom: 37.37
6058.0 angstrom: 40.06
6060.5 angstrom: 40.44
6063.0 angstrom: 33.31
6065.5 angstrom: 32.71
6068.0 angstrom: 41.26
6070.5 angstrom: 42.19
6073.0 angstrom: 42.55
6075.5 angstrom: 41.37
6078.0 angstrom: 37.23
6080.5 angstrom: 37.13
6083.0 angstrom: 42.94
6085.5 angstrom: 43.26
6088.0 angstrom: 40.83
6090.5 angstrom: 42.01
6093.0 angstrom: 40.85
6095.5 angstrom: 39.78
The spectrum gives 0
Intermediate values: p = 0.03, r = 0.022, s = 0.18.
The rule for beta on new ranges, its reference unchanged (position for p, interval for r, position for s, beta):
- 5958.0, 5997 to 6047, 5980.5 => -21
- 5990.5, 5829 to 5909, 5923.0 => -2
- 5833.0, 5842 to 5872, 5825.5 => 4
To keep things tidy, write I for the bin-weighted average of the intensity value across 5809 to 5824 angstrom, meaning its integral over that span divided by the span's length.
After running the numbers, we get 42.5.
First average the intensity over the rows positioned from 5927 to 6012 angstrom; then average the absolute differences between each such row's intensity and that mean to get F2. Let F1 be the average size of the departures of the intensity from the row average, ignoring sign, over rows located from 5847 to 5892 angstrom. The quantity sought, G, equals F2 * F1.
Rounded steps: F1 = 3.3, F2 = 2.2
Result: 7.1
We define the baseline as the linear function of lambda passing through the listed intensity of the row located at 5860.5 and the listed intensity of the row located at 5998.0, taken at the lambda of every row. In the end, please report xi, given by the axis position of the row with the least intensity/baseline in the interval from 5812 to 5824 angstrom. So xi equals 5815.5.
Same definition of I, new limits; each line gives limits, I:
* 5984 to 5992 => 42.1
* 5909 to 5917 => 39.8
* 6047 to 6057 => 38.0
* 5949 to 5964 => 38.6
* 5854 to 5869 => 39.5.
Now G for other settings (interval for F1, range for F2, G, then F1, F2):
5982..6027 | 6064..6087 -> 5.6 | 1.9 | 2.9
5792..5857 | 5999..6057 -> 3.3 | 2.1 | 1.6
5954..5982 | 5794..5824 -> 3.4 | 1.7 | 2.0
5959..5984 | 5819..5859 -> 3.0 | 1.7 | 1.8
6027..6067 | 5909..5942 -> 5.9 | 2.3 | 2.6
